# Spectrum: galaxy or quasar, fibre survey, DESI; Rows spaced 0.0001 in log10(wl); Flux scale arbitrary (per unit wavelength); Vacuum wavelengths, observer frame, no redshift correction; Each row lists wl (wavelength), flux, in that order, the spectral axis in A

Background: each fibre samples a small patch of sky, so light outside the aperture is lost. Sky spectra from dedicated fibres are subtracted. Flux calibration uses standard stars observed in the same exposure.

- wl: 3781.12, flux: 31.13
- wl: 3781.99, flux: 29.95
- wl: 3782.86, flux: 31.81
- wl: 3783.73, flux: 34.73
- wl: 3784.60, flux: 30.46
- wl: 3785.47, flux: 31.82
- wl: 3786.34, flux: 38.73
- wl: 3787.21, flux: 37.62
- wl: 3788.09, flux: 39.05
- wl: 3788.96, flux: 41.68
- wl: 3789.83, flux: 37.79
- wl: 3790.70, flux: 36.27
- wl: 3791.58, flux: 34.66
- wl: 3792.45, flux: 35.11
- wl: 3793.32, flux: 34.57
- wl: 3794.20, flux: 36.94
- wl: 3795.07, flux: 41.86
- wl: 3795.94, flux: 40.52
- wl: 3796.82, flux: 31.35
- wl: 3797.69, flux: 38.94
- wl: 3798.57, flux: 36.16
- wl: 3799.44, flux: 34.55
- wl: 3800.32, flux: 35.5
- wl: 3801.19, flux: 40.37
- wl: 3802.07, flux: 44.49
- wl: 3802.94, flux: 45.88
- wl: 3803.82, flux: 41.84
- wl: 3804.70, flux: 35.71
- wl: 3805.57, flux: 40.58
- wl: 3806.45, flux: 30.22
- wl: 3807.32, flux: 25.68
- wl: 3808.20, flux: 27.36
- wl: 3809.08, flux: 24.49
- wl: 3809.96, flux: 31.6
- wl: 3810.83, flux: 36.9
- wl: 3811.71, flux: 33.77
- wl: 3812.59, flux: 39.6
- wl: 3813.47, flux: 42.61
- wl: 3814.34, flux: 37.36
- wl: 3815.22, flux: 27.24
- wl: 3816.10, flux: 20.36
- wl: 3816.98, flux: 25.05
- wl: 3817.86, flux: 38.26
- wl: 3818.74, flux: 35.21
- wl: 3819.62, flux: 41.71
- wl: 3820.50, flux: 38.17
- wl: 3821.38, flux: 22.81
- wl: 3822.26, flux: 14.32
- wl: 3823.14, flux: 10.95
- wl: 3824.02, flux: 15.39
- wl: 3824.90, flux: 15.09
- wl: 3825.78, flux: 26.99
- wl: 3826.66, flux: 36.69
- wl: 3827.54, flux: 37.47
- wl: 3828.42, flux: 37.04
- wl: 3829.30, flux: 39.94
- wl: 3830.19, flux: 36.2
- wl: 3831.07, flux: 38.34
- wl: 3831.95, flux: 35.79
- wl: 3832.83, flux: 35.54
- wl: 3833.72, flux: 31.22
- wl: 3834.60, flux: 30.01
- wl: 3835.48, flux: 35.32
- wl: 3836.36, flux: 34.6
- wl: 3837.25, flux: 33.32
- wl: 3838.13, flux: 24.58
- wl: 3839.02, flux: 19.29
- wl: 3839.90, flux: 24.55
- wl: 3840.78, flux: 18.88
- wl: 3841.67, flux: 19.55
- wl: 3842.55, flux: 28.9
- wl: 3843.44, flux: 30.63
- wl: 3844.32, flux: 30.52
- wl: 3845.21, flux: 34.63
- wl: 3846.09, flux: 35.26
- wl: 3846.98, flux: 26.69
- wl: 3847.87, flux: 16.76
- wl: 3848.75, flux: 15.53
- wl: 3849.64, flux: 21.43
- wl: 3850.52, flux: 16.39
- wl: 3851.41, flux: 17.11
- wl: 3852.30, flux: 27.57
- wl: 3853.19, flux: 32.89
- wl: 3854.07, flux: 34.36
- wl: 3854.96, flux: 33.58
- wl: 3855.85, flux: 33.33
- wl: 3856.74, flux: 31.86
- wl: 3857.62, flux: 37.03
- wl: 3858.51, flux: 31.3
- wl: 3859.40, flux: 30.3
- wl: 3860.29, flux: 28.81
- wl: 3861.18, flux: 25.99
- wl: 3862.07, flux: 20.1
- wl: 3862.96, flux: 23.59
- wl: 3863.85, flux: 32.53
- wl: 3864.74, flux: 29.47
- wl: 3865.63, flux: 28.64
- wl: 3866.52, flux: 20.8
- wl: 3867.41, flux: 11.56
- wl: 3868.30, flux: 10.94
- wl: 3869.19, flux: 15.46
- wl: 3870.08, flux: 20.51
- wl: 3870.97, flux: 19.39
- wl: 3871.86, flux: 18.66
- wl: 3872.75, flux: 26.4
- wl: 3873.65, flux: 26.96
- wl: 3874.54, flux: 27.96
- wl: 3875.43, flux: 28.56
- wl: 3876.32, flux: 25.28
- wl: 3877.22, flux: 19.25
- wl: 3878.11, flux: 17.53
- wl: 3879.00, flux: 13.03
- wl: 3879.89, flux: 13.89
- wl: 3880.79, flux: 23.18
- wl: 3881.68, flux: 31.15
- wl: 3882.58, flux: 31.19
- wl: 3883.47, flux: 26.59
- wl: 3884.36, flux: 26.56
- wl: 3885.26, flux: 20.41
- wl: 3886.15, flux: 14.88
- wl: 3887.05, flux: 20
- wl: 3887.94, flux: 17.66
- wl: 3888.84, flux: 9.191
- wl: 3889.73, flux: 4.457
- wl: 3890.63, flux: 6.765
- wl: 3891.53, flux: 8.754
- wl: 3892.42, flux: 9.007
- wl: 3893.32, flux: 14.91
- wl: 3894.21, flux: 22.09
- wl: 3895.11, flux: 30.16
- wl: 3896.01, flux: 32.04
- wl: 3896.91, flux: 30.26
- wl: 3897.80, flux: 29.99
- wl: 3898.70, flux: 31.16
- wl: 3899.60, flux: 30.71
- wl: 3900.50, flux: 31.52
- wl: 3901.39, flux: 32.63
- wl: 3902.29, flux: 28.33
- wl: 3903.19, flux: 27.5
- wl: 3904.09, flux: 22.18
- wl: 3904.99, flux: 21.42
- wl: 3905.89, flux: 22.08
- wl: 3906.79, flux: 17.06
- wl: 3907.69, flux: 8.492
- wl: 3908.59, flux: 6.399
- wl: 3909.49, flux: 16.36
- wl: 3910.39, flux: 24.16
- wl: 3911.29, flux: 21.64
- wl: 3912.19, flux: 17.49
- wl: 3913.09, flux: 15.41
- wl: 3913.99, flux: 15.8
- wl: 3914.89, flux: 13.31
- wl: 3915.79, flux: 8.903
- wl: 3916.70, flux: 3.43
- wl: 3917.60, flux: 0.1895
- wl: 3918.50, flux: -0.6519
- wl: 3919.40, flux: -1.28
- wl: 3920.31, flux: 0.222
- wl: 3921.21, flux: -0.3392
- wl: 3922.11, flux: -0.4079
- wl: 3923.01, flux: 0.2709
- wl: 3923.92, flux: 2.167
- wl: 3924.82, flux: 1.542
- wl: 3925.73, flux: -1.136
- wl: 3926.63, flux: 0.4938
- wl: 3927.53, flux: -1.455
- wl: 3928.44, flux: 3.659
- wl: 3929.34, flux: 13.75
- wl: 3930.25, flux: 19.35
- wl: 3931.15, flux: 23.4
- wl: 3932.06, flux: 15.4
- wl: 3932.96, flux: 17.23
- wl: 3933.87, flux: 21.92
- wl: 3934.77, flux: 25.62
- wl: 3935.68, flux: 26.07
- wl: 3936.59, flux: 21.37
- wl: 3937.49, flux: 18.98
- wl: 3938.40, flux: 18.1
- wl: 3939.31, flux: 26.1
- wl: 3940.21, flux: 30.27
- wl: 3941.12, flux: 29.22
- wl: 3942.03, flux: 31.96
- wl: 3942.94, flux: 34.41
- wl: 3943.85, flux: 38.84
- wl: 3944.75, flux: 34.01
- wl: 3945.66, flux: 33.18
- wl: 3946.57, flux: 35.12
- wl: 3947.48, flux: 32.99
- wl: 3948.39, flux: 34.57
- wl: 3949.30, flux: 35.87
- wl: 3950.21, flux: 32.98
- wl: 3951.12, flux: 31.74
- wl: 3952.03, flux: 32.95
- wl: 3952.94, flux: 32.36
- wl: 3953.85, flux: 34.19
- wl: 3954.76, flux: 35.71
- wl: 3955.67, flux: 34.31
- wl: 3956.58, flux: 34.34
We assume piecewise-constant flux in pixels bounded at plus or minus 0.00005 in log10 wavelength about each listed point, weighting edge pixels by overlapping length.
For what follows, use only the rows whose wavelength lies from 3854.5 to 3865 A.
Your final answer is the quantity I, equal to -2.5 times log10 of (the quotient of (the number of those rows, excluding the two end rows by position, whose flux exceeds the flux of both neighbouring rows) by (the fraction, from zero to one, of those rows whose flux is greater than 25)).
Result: -1.0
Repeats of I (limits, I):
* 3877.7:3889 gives -2.0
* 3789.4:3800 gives -1.2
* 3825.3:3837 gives -1.5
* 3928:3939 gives -2.7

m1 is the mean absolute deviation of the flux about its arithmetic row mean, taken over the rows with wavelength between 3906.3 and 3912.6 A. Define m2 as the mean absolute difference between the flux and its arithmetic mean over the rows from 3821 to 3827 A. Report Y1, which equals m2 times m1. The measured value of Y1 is 35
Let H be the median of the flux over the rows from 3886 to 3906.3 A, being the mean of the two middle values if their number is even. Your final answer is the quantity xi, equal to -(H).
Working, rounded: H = 22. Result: -22.1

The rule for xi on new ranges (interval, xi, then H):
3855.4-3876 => -27.0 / 27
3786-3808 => -37.6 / 38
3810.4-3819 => -36.1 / 36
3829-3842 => -33.3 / 33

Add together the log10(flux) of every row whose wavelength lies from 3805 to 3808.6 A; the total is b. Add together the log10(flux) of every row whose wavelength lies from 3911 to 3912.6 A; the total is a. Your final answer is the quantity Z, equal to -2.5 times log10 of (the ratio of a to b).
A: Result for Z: 0.91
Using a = 2.58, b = 6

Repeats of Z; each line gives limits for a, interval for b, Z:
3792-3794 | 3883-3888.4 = 1.02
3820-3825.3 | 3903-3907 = -0.12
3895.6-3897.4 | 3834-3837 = 0.46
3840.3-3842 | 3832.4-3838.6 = 1.53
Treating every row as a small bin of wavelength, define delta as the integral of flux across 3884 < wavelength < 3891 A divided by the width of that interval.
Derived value 15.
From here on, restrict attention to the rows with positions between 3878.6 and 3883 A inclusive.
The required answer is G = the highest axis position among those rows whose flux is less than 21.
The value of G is 3879.89 A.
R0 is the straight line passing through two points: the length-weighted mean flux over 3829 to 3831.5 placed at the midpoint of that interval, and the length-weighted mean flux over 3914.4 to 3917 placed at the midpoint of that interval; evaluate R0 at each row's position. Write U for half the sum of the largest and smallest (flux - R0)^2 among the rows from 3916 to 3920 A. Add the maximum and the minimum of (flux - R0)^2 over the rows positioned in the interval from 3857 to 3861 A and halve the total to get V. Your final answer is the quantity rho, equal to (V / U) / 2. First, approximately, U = 54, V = 36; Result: 0.33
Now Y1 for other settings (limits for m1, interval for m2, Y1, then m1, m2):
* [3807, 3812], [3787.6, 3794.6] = 8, 4.1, 2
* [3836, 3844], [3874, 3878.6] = 22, 5.2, 4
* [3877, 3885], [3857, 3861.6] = 16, 5.8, 3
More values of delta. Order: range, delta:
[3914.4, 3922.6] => 3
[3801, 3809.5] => 36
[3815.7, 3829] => 28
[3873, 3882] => 23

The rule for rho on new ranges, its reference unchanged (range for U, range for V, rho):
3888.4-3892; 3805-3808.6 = 0.88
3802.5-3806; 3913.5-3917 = 0.16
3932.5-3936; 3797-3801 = 0.19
